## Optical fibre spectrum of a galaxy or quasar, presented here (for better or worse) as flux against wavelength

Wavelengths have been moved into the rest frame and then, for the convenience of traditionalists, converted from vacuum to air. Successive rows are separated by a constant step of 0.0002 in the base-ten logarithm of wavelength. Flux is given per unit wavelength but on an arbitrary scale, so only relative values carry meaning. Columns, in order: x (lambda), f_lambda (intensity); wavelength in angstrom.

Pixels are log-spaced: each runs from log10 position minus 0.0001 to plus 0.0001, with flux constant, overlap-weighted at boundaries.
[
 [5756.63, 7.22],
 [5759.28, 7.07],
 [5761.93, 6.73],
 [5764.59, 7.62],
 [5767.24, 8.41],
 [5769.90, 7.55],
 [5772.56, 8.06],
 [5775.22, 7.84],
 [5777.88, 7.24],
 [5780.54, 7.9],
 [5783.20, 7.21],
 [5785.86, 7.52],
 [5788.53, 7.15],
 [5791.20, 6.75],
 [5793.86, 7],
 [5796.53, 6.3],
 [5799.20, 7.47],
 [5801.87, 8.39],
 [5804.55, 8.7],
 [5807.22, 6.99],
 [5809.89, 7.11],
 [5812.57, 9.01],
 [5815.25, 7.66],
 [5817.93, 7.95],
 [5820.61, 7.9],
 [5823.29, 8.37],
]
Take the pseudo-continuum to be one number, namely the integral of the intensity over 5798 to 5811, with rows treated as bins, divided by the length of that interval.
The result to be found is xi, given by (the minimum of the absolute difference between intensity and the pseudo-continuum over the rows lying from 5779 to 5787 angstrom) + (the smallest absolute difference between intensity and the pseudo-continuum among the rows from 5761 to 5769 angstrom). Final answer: 0.28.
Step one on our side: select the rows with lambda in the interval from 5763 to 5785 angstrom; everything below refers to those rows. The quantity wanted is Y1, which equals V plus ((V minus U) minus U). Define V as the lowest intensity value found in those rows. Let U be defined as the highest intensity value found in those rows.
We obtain -2.4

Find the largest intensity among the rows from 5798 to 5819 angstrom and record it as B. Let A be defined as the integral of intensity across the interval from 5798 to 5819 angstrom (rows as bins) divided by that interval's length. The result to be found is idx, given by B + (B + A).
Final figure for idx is 25.9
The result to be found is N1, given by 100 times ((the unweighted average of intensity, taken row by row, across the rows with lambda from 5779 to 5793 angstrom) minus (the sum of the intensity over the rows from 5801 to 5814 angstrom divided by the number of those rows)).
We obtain -73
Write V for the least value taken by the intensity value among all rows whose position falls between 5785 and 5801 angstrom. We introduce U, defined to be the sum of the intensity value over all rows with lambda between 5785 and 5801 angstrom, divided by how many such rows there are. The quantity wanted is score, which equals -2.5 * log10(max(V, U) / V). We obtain -0.119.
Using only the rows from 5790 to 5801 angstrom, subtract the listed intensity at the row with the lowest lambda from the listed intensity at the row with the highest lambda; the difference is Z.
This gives 0.7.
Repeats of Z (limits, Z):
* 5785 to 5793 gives -0.8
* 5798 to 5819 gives 0.5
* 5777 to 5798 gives -0.9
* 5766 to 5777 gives -0.6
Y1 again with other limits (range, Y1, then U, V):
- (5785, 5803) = -4.2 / 8.39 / 6.3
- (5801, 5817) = -4.0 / 9.01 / 6.99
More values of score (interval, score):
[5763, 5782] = -0.081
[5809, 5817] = -0.118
